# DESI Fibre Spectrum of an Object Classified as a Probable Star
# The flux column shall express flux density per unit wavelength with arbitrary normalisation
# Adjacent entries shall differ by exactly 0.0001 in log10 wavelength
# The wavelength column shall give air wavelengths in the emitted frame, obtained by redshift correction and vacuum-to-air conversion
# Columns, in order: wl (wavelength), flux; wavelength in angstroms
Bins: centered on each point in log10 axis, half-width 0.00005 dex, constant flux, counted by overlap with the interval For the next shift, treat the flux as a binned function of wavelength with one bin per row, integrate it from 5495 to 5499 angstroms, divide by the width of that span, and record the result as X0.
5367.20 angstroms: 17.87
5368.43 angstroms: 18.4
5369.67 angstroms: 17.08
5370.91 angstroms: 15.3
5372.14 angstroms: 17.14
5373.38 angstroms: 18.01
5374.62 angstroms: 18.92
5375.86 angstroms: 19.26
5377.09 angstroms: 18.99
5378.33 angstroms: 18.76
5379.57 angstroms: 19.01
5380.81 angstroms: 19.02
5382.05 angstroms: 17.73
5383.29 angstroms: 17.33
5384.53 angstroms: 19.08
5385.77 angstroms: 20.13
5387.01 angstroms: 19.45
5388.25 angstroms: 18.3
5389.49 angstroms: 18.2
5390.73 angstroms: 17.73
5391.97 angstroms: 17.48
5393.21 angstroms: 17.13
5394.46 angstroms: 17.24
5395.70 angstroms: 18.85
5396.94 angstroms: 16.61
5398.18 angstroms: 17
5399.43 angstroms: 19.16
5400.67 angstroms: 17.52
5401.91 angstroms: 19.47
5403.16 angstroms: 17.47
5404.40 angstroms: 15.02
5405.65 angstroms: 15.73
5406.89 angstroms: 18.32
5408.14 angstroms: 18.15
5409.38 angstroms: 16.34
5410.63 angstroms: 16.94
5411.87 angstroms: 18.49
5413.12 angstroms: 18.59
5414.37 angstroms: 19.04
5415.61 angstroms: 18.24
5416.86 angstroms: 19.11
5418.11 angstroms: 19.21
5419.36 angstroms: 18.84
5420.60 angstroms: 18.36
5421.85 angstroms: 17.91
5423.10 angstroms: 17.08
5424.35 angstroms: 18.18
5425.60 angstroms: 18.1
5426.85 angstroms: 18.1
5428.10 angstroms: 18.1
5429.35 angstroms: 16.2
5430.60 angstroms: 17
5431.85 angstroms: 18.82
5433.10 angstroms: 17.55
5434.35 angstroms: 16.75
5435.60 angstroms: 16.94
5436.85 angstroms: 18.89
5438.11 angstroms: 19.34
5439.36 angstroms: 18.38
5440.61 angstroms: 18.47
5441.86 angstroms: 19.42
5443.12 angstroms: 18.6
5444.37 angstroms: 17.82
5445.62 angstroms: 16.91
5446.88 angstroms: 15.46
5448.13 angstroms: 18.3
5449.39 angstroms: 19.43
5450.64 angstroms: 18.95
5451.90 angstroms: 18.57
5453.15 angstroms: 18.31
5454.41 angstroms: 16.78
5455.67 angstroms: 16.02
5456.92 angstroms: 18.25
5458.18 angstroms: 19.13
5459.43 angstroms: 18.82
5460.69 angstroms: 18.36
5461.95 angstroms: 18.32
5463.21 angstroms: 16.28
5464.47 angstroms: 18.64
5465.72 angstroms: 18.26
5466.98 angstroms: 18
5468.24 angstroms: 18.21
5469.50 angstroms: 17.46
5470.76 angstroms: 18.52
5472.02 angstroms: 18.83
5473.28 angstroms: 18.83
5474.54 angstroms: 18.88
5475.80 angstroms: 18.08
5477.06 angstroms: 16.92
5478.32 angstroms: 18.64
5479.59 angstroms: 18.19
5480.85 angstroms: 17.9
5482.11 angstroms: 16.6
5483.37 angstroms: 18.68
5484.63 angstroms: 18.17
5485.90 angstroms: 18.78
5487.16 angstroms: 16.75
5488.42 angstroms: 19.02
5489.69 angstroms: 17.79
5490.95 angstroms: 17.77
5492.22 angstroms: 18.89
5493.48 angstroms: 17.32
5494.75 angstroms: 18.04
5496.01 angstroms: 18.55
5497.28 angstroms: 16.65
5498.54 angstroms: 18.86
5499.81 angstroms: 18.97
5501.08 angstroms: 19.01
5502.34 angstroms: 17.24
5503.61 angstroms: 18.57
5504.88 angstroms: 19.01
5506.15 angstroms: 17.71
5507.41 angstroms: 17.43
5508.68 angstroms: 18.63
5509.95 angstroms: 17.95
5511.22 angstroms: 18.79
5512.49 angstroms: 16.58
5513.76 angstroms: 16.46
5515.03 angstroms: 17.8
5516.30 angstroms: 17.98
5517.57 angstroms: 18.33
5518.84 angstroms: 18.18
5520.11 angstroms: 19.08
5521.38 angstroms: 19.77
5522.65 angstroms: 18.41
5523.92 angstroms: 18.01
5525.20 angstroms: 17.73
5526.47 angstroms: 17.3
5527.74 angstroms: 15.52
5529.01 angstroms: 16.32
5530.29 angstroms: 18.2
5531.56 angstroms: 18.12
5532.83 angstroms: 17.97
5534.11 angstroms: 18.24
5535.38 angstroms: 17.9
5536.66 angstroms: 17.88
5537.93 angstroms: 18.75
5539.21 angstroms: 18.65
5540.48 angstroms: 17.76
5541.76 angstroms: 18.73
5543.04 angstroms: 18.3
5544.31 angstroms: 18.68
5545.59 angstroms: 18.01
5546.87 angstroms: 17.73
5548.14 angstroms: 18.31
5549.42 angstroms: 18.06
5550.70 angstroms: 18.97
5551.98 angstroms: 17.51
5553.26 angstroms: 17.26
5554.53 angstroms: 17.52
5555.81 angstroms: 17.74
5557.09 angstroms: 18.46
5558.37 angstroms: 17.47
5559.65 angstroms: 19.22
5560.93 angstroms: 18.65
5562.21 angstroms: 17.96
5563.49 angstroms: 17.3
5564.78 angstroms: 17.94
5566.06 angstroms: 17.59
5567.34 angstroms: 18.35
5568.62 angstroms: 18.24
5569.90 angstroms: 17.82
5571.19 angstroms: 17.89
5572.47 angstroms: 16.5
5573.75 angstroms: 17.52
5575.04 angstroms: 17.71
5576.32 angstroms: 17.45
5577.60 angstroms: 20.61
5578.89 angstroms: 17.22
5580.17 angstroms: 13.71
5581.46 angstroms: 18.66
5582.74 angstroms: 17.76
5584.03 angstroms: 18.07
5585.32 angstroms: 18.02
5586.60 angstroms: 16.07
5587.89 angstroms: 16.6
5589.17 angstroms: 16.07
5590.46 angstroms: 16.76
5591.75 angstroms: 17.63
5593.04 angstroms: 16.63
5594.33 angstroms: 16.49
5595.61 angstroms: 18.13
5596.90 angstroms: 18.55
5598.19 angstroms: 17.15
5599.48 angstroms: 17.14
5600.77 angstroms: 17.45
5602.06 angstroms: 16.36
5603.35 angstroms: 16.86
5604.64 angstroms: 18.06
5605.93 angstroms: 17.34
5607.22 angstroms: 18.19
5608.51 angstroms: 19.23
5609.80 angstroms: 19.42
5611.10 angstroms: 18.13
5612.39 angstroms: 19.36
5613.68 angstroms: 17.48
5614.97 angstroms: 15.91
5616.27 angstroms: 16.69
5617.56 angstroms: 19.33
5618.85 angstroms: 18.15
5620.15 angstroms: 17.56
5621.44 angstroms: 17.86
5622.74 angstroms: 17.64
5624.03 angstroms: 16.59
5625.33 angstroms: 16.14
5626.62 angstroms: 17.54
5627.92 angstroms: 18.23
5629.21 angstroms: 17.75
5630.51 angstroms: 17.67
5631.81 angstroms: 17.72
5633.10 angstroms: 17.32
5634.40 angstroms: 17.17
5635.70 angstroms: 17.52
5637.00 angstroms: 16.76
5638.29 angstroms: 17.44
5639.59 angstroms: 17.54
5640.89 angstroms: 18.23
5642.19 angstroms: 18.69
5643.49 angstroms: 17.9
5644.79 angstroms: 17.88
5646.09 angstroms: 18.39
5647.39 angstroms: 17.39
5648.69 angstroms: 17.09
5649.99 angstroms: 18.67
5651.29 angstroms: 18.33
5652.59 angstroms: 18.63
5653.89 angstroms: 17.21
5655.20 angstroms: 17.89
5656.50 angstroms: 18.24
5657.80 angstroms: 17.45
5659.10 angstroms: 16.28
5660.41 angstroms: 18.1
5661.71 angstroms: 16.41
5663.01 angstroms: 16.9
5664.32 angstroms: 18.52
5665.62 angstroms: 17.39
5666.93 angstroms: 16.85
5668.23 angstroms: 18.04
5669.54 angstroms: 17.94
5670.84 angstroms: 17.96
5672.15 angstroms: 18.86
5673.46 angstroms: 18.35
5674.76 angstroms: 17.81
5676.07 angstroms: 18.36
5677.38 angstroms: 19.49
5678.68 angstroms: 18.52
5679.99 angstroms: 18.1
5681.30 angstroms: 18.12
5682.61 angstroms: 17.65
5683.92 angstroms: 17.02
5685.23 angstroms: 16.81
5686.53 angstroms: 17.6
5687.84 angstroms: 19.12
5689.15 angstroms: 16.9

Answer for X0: 18.0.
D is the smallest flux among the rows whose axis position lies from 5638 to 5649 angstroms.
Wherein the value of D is 17.09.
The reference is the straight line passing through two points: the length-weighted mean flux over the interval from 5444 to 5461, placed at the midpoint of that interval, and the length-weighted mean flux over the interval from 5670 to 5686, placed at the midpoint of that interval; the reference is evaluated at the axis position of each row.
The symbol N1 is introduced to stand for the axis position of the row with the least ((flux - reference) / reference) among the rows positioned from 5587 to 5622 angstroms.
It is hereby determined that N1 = 5614.97 angstroms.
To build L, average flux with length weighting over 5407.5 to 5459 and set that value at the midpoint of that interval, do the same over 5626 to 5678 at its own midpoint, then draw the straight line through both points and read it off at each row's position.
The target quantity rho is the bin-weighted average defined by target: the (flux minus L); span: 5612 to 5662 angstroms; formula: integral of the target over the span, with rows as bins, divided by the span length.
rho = -0.17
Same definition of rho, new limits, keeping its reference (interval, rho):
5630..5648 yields -0.12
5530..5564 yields 0.22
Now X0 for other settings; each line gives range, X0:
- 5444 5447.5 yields 16.6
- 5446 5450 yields 17.6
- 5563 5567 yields 17.7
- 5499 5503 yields 18.4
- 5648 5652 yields 18.1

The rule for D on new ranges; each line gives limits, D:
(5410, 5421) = 16.94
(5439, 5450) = 15.46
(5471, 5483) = 16.6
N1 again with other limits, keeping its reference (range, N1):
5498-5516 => 5513.76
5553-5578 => 5572.47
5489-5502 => 5497.28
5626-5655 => 5637.00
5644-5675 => 5659.10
